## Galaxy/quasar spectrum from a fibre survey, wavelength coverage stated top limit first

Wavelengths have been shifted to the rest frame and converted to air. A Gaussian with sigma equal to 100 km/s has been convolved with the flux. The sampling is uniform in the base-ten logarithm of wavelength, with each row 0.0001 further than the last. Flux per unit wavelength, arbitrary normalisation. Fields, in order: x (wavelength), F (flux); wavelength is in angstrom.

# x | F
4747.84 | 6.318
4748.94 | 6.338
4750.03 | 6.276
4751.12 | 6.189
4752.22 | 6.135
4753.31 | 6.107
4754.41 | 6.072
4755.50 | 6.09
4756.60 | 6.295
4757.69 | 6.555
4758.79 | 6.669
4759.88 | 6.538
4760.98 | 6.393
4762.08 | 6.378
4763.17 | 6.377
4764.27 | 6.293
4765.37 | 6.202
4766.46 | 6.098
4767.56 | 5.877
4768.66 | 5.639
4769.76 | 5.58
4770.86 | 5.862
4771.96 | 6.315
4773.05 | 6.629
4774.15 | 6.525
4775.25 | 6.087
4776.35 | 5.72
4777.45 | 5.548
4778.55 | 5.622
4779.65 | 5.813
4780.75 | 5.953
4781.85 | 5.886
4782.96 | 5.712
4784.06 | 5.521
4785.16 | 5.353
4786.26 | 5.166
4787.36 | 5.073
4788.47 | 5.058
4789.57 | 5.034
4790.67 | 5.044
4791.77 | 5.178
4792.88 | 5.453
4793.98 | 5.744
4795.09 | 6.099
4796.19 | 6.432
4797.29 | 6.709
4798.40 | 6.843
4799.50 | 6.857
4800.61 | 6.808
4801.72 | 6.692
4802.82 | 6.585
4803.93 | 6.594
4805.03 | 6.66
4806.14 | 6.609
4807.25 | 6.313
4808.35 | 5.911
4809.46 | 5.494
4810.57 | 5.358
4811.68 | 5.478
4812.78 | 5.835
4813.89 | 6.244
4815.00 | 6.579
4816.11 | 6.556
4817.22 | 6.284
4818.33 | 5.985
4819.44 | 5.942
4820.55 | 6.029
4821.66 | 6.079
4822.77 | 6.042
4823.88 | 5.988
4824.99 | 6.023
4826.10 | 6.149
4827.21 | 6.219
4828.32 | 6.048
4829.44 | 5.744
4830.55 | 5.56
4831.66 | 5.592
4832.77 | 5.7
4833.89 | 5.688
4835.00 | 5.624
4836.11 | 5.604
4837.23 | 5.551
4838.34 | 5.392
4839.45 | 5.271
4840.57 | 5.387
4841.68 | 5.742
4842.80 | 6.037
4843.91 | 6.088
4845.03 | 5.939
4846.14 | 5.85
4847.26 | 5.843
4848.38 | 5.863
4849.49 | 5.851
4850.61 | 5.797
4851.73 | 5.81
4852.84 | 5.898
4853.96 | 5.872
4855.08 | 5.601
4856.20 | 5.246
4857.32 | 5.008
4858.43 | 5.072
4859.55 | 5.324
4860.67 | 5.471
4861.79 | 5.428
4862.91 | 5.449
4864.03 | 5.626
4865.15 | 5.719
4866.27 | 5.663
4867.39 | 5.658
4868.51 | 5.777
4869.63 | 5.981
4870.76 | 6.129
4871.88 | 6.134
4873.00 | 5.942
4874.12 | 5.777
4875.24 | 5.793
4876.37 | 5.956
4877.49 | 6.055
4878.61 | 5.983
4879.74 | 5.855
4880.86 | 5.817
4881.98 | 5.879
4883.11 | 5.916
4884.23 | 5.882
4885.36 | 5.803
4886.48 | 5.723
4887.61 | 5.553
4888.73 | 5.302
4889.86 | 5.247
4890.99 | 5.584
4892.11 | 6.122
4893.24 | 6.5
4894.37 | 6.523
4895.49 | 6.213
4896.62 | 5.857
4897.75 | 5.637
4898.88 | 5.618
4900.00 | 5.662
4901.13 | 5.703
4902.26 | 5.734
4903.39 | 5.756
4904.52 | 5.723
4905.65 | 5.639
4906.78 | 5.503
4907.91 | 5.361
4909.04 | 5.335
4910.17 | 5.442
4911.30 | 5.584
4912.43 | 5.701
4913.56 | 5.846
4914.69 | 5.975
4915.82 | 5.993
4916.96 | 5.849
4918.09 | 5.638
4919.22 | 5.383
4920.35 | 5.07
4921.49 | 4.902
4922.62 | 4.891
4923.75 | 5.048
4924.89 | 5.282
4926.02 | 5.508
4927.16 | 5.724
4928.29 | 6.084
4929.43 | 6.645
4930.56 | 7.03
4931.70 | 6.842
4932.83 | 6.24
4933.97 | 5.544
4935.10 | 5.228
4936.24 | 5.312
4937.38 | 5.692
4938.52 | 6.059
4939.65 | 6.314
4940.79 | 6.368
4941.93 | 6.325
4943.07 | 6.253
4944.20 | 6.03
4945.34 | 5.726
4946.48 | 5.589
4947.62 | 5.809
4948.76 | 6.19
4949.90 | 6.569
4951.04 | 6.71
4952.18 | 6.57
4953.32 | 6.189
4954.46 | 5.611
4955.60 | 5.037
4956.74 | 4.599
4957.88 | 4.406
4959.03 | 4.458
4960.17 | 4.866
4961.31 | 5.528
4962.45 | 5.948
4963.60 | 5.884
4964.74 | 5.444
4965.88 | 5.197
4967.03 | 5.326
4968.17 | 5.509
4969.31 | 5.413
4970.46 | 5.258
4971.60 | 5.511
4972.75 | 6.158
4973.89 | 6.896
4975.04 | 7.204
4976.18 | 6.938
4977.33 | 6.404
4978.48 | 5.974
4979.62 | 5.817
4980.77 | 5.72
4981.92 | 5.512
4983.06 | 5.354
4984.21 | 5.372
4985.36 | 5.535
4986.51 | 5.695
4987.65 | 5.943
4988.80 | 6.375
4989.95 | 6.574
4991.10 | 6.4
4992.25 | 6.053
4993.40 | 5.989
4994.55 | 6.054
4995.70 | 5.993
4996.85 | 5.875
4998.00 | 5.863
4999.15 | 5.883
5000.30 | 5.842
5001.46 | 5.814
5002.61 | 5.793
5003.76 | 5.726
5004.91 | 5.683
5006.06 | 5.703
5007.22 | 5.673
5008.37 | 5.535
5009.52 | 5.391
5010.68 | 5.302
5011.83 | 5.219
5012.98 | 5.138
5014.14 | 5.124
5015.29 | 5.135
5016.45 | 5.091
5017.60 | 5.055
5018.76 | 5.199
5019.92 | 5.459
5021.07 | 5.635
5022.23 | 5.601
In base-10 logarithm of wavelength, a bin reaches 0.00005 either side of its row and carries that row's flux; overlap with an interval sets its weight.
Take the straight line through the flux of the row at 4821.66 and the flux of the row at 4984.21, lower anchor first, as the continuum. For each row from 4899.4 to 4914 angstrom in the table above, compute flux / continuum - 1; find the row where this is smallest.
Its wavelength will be 4909.04 angstrom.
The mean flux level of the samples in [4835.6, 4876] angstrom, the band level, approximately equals 5.68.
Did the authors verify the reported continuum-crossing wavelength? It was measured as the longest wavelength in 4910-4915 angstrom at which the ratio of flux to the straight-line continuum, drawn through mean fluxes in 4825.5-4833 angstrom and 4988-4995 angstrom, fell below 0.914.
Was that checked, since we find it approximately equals 4910.17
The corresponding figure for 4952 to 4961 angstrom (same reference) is 4960.17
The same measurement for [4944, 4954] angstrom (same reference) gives 4946.48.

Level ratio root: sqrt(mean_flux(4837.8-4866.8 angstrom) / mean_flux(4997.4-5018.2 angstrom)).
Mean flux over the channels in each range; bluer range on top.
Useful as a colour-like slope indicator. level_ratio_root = 1.01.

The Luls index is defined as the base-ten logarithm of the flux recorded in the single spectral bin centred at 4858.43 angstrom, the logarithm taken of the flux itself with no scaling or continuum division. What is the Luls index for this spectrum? 0.705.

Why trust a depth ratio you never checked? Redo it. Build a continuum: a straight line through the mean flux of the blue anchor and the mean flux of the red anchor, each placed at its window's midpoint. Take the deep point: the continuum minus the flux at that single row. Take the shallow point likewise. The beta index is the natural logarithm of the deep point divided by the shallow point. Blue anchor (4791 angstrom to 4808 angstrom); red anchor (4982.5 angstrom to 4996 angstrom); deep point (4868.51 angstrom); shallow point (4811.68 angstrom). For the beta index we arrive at -0.7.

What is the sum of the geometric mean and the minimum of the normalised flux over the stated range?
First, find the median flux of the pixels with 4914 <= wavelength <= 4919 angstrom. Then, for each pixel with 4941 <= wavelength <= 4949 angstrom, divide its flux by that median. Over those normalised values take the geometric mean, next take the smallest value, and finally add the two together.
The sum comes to 1.96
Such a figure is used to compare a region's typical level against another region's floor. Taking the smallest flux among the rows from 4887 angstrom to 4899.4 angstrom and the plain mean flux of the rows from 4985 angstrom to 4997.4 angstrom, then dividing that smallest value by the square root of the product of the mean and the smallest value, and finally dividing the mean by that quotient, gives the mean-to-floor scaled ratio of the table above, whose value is 6.5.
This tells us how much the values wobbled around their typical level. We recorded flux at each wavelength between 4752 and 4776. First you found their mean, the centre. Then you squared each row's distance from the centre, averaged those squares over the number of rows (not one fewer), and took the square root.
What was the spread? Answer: 0.29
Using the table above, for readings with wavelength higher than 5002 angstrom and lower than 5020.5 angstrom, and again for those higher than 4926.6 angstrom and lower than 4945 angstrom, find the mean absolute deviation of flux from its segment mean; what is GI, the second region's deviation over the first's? 1.7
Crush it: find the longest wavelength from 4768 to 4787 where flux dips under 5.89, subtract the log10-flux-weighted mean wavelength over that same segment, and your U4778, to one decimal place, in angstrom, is 8.9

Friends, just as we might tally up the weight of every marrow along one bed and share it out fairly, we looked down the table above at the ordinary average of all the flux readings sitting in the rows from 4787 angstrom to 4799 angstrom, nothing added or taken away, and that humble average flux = 5.7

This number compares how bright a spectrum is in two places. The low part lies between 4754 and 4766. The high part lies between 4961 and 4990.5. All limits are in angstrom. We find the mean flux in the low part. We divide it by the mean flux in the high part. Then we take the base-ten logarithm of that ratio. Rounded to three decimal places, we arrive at 0.035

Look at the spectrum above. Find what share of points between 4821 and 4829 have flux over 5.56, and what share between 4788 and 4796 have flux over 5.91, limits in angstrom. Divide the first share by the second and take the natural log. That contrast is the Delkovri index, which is 1.9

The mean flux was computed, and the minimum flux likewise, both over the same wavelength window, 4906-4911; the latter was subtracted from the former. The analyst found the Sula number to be 0.1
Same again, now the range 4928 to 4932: 0.6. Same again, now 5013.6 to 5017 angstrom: 0.0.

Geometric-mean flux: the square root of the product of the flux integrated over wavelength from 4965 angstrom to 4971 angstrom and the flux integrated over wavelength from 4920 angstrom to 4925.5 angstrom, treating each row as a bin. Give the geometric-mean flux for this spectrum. 30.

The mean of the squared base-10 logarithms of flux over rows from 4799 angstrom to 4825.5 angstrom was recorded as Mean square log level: 0.63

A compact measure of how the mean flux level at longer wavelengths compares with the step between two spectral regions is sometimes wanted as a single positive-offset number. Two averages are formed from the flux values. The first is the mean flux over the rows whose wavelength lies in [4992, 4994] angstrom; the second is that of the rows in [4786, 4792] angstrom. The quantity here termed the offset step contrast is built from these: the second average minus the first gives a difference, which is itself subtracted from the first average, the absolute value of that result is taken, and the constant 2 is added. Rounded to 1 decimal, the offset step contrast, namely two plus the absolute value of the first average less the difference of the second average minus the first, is 8.9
